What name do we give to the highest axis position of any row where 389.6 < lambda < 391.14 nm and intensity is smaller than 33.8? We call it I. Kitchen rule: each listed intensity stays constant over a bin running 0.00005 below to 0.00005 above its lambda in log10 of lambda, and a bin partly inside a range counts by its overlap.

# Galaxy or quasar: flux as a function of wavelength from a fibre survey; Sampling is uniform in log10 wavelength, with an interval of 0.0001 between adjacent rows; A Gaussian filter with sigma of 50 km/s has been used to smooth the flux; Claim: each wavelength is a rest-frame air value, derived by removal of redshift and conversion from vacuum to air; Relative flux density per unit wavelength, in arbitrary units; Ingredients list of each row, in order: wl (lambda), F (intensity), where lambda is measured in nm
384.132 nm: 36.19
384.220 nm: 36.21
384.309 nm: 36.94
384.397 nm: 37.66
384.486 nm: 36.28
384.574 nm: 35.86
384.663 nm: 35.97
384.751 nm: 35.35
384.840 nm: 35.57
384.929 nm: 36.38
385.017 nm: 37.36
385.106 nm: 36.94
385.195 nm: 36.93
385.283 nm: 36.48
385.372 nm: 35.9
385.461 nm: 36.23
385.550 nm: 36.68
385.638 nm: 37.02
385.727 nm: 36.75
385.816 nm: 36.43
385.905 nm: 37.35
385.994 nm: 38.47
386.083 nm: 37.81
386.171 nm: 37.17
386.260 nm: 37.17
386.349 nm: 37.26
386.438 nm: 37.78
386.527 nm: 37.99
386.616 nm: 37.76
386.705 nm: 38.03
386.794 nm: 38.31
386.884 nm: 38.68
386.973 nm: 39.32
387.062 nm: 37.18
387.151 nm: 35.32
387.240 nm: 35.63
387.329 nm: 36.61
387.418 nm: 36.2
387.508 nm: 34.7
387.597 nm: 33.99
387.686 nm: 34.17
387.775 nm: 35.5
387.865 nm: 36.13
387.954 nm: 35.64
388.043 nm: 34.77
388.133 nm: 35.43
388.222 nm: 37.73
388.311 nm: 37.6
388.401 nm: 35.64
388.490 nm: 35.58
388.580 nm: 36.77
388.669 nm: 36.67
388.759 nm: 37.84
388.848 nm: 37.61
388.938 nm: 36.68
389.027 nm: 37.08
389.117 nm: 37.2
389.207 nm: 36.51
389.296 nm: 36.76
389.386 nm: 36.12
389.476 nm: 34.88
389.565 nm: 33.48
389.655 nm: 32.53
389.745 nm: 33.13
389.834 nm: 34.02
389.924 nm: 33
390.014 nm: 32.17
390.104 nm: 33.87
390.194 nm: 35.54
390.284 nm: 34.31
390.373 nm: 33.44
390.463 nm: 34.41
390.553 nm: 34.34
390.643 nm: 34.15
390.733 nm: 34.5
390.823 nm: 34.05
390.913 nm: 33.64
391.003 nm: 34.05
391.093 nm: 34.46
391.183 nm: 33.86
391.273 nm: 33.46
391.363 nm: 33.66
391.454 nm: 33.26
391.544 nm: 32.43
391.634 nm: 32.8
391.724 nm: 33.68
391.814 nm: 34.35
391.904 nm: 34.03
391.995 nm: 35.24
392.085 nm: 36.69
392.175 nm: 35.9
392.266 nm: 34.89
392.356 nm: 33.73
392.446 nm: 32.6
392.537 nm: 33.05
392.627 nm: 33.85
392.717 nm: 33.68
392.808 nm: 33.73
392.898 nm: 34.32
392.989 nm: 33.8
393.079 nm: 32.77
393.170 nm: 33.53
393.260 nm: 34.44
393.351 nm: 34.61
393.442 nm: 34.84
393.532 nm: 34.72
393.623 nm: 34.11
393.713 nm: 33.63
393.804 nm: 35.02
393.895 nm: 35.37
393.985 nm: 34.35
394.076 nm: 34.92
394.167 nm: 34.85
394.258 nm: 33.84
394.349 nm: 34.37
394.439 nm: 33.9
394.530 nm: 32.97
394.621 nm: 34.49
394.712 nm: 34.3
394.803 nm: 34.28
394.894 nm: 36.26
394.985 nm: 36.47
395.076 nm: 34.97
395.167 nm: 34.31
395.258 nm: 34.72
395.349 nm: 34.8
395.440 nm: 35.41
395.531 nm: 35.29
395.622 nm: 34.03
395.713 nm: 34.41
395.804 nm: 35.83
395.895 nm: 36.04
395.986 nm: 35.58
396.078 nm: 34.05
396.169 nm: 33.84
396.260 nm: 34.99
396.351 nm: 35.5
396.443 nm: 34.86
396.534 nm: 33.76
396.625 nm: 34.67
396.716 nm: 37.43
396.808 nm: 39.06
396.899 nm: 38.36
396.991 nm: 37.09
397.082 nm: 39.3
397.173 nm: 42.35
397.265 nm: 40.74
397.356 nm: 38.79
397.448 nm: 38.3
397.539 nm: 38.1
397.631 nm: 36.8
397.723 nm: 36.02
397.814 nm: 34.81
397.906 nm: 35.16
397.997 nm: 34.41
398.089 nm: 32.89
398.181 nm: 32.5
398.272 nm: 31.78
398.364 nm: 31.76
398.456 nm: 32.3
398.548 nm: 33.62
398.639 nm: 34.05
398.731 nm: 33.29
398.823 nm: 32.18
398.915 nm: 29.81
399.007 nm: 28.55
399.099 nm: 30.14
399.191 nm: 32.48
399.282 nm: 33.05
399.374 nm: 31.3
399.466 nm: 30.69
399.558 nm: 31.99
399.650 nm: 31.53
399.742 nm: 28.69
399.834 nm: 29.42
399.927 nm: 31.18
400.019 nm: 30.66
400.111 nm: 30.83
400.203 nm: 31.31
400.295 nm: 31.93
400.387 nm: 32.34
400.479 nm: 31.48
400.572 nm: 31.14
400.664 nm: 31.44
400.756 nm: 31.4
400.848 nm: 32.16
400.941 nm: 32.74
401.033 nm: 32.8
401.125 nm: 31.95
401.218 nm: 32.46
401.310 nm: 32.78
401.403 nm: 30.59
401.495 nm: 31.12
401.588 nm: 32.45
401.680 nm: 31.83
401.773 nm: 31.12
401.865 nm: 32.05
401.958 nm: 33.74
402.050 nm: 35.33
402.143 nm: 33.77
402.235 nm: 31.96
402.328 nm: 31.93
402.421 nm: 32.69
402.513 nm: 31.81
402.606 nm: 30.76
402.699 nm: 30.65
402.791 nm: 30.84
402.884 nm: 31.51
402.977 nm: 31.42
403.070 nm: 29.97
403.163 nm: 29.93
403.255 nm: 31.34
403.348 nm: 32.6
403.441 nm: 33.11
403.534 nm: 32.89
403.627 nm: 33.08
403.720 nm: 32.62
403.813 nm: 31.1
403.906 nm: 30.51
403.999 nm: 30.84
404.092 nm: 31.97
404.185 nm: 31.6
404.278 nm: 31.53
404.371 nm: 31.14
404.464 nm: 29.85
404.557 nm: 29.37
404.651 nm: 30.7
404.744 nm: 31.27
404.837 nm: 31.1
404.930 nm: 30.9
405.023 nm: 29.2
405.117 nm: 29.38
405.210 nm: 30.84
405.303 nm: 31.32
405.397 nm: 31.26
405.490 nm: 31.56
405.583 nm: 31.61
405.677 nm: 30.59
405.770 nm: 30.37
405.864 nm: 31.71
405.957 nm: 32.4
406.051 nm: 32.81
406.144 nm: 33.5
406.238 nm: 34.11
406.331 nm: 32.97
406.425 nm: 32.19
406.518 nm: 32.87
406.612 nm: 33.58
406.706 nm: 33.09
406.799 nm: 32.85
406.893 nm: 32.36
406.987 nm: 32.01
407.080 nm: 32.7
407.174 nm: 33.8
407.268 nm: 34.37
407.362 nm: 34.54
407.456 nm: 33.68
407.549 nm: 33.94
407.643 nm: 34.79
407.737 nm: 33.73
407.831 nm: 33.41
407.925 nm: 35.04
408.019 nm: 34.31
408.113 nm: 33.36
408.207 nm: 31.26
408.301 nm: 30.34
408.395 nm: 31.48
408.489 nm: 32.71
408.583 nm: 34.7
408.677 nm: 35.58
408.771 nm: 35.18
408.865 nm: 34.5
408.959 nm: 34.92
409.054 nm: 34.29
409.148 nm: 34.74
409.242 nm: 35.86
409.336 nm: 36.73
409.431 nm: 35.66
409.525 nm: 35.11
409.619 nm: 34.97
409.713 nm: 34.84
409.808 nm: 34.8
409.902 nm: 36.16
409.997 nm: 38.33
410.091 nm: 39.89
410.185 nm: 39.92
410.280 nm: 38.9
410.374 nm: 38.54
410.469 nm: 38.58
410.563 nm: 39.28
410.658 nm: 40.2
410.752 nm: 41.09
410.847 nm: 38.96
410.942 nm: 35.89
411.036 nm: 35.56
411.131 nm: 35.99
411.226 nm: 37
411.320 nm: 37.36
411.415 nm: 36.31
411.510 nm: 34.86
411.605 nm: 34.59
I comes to 390.913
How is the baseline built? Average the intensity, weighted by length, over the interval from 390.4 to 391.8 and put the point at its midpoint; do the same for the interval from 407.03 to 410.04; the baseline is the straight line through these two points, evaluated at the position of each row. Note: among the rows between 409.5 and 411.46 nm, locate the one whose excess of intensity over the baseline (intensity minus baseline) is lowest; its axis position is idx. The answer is 409.808 nm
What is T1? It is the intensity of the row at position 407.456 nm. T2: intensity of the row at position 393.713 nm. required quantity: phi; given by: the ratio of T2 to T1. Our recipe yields 1.00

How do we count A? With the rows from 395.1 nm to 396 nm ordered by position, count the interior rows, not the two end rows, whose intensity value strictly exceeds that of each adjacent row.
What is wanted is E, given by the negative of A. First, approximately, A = 2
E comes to -2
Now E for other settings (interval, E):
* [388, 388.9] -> -3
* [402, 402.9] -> -1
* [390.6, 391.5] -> -3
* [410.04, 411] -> -2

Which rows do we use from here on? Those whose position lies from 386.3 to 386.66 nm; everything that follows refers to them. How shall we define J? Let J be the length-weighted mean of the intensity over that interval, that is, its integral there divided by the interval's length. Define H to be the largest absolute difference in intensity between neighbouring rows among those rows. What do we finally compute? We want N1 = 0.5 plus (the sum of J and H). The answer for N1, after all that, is 38.7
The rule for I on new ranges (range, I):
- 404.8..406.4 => 406.331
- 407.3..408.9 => 408.489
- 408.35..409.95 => 408.489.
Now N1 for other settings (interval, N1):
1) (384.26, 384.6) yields 38.6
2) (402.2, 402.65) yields 33.4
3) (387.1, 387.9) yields 37.4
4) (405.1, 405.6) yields 33.1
